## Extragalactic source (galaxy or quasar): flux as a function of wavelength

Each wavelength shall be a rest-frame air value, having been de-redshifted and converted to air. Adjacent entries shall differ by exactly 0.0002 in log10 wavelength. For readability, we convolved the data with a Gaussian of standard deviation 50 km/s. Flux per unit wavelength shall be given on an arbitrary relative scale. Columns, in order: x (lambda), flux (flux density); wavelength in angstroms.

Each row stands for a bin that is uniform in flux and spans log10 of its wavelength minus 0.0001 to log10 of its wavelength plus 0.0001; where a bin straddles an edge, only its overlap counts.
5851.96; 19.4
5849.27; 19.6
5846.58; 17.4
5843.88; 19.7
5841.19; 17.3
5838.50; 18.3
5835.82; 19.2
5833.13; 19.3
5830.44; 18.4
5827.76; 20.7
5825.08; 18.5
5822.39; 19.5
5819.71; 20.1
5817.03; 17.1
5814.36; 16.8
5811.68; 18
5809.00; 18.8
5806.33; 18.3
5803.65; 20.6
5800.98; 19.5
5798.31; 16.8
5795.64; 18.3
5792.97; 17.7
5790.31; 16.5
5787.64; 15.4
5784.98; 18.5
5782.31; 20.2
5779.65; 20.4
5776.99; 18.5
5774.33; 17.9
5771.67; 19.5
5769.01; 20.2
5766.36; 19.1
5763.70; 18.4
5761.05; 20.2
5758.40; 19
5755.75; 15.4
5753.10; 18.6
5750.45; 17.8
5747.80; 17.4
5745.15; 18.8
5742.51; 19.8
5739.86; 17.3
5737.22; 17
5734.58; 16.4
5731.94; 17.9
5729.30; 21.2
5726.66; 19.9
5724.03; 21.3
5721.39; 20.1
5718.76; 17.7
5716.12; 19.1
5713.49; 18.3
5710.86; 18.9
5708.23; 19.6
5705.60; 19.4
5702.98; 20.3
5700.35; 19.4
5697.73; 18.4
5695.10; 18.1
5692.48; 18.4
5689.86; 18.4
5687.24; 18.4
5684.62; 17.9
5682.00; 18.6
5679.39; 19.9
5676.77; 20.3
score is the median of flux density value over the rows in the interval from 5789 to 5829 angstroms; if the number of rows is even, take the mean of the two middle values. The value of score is 18.3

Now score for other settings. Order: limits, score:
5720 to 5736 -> 20.0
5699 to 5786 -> 19.0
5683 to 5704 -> 18.4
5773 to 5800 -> 18.1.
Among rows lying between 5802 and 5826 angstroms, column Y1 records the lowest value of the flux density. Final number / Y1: 16.8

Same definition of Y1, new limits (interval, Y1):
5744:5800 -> 15.4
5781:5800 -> 15.4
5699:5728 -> 17.7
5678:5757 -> 15.4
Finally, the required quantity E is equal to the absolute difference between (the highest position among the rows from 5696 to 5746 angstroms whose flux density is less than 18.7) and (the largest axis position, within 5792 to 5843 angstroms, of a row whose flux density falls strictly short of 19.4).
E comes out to 101.3 angstroms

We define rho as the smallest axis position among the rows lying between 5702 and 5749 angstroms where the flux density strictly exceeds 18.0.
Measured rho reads 5702.98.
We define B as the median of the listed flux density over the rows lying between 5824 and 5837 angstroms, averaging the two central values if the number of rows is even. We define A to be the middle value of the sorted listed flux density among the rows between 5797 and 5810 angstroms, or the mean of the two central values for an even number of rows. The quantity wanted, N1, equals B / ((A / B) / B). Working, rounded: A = 18.8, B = 19.2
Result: 376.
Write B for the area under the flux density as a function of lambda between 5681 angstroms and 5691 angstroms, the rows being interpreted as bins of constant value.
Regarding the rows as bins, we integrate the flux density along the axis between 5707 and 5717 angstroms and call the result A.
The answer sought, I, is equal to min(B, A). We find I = 183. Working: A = 190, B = 183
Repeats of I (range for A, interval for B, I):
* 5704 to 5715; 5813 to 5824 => 202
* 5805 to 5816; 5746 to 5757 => 191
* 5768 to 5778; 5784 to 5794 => 170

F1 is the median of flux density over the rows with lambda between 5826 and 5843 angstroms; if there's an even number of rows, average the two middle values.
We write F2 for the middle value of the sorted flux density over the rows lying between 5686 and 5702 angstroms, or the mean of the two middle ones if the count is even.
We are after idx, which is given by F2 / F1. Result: 0.98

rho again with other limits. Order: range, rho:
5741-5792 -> 5742.51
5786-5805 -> 5795.64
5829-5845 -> 5830.44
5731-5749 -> 5742.51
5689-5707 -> 5689.86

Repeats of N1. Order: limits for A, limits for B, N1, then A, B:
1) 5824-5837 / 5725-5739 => 299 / 19.2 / 17.9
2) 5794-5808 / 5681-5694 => 340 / 18.3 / 18.4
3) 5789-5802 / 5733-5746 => 293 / 17.7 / 17.3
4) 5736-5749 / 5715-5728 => 453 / 17.4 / 19.9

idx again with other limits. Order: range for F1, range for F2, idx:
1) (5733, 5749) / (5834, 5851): 1.08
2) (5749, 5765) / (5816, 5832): 1.03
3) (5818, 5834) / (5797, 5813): 0.96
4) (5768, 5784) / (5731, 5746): 0.89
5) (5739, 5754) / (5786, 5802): 0.95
